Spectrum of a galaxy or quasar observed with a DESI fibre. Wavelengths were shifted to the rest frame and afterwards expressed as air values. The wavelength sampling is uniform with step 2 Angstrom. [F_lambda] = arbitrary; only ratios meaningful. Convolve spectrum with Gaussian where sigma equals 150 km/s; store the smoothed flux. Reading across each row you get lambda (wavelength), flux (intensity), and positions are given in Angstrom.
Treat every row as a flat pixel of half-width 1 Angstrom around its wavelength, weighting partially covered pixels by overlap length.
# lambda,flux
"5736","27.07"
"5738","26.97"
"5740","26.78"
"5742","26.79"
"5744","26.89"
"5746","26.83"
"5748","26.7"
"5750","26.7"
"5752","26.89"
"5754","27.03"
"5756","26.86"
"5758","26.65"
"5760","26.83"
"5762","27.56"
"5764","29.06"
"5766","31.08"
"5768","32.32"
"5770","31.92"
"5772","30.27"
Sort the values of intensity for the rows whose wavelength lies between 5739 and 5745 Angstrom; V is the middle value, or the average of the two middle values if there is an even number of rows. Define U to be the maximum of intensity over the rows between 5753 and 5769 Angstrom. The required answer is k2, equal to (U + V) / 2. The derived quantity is 29.6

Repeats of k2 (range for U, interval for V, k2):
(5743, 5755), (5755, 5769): 27.3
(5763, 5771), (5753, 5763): 29.6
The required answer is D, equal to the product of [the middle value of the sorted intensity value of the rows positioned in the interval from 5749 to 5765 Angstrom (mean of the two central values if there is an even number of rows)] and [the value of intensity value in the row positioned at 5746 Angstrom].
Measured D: 721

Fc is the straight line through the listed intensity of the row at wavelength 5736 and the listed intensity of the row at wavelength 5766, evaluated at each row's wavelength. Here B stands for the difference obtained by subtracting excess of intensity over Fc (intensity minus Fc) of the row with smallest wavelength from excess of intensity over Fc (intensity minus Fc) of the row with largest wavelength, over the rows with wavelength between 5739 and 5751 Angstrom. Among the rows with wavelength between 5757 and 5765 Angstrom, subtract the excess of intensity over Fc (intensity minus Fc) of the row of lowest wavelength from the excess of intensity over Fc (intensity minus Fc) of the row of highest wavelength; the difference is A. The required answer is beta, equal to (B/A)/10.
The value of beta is -0.09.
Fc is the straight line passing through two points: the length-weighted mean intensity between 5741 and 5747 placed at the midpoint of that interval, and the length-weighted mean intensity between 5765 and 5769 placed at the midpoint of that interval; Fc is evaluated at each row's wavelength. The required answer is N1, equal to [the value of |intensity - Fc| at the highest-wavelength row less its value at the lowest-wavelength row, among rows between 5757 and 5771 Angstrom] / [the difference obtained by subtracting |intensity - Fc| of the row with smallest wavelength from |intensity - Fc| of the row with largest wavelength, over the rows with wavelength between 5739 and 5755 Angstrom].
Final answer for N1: -2.4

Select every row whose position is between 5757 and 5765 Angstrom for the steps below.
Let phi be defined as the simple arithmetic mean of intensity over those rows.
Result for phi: 27.5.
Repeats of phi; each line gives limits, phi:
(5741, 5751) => 26.8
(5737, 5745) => 26.9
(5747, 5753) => 26.8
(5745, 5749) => 26.8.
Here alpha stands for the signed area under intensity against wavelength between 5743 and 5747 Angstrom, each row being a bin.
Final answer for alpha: 107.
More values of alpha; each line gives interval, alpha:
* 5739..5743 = 107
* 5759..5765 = 167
